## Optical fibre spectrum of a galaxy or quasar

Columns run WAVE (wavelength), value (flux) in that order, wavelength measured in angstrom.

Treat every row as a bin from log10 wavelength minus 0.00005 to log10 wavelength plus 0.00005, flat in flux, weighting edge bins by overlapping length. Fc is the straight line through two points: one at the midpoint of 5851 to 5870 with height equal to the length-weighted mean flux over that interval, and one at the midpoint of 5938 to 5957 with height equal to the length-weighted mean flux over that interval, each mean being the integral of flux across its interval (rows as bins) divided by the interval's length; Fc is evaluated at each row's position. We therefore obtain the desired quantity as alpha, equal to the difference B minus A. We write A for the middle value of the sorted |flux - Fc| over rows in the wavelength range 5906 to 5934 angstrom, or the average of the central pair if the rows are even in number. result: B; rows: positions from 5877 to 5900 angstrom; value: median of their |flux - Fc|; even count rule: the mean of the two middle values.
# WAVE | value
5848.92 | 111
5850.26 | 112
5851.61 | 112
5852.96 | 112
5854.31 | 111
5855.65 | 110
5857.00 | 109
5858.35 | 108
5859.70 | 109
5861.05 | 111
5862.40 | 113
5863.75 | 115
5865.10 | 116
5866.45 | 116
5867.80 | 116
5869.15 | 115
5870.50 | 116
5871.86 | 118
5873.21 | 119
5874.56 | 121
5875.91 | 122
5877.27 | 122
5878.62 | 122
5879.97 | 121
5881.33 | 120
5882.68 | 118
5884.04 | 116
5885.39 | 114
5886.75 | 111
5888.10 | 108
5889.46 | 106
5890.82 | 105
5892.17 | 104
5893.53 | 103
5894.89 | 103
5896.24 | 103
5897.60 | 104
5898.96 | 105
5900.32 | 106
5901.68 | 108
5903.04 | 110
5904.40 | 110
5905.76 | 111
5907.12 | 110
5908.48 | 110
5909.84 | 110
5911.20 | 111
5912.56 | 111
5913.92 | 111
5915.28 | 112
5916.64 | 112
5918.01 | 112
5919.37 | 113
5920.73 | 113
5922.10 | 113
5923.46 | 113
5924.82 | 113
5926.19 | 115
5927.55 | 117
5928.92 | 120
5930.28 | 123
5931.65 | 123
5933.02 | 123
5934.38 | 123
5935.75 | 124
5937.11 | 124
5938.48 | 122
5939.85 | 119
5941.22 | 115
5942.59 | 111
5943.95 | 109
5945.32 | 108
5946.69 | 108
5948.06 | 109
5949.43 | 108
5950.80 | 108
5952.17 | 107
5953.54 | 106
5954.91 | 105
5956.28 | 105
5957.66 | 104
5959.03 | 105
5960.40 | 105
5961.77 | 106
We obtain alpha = 5.0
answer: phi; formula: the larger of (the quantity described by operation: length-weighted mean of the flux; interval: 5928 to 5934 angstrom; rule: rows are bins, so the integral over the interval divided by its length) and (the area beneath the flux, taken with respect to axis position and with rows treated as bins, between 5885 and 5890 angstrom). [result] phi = 548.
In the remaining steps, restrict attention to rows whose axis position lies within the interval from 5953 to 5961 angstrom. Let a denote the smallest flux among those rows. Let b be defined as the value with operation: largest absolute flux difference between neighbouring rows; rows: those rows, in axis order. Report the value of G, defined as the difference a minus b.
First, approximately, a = 104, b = 1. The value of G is 103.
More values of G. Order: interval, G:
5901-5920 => 106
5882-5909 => 100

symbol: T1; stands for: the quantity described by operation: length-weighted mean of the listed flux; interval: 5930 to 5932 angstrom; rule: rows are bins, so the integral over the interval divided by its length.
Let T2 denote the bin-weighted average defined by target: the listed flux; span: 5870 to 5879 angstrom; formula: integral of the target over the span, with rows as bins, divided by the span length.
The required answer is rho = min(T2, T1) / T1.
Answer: 0.98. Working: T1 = 123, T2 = 120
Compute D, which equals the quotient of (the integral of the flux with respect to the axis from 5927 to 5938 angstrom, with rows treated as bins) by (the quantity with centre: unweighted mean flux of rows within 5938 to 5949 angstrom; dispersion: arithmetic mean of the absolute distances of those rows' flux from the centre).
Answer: 297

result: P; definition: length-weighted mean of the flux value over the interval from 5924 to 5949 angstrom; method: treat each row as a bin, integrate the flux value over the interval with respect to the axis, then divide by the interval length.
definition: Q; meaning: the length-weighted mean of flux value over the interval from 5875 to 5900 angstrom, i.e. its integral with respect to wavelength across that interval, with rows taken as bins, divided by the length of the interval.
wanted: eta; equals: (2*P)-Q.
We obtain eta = 122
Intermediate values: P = 117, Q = 111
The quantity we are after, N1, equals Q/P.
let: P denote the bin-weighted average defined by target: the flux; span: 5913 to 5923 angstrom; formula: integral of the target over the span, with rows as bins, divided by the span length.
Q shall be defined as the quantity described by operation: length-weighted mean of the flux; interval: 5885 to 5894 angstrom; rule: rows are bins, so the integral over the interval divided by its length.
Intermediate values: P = 112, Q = 107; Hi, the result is 0.95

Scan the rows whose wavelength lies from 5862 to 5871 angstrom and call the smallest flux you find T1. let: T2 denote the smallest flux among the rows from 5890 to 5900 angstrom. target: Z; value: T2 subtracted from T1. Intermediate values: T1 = 113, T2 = 103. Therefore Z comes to 10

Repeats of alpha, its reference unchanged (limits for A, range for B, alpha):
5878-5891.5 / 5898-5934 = -3.5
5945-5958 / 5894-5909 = 0.9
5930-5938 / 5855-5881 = -9.0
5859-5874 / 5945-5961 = -0.6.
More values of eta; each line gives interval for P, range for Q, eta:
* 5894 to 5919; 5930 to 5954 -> 103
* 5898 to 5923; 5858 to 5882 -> 104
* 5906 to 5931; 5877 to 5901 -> 116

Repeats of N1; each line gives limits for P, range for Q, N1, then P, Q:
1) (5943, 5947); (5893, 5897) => 0.95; 109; 103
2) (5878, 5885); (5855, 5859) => 0.91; 119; 109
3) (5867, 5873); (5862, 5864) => 0.98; 116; 114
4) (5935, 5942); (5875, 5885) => 1.00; 121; 120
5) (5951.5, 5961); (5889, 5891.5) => 1.00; 105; 106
